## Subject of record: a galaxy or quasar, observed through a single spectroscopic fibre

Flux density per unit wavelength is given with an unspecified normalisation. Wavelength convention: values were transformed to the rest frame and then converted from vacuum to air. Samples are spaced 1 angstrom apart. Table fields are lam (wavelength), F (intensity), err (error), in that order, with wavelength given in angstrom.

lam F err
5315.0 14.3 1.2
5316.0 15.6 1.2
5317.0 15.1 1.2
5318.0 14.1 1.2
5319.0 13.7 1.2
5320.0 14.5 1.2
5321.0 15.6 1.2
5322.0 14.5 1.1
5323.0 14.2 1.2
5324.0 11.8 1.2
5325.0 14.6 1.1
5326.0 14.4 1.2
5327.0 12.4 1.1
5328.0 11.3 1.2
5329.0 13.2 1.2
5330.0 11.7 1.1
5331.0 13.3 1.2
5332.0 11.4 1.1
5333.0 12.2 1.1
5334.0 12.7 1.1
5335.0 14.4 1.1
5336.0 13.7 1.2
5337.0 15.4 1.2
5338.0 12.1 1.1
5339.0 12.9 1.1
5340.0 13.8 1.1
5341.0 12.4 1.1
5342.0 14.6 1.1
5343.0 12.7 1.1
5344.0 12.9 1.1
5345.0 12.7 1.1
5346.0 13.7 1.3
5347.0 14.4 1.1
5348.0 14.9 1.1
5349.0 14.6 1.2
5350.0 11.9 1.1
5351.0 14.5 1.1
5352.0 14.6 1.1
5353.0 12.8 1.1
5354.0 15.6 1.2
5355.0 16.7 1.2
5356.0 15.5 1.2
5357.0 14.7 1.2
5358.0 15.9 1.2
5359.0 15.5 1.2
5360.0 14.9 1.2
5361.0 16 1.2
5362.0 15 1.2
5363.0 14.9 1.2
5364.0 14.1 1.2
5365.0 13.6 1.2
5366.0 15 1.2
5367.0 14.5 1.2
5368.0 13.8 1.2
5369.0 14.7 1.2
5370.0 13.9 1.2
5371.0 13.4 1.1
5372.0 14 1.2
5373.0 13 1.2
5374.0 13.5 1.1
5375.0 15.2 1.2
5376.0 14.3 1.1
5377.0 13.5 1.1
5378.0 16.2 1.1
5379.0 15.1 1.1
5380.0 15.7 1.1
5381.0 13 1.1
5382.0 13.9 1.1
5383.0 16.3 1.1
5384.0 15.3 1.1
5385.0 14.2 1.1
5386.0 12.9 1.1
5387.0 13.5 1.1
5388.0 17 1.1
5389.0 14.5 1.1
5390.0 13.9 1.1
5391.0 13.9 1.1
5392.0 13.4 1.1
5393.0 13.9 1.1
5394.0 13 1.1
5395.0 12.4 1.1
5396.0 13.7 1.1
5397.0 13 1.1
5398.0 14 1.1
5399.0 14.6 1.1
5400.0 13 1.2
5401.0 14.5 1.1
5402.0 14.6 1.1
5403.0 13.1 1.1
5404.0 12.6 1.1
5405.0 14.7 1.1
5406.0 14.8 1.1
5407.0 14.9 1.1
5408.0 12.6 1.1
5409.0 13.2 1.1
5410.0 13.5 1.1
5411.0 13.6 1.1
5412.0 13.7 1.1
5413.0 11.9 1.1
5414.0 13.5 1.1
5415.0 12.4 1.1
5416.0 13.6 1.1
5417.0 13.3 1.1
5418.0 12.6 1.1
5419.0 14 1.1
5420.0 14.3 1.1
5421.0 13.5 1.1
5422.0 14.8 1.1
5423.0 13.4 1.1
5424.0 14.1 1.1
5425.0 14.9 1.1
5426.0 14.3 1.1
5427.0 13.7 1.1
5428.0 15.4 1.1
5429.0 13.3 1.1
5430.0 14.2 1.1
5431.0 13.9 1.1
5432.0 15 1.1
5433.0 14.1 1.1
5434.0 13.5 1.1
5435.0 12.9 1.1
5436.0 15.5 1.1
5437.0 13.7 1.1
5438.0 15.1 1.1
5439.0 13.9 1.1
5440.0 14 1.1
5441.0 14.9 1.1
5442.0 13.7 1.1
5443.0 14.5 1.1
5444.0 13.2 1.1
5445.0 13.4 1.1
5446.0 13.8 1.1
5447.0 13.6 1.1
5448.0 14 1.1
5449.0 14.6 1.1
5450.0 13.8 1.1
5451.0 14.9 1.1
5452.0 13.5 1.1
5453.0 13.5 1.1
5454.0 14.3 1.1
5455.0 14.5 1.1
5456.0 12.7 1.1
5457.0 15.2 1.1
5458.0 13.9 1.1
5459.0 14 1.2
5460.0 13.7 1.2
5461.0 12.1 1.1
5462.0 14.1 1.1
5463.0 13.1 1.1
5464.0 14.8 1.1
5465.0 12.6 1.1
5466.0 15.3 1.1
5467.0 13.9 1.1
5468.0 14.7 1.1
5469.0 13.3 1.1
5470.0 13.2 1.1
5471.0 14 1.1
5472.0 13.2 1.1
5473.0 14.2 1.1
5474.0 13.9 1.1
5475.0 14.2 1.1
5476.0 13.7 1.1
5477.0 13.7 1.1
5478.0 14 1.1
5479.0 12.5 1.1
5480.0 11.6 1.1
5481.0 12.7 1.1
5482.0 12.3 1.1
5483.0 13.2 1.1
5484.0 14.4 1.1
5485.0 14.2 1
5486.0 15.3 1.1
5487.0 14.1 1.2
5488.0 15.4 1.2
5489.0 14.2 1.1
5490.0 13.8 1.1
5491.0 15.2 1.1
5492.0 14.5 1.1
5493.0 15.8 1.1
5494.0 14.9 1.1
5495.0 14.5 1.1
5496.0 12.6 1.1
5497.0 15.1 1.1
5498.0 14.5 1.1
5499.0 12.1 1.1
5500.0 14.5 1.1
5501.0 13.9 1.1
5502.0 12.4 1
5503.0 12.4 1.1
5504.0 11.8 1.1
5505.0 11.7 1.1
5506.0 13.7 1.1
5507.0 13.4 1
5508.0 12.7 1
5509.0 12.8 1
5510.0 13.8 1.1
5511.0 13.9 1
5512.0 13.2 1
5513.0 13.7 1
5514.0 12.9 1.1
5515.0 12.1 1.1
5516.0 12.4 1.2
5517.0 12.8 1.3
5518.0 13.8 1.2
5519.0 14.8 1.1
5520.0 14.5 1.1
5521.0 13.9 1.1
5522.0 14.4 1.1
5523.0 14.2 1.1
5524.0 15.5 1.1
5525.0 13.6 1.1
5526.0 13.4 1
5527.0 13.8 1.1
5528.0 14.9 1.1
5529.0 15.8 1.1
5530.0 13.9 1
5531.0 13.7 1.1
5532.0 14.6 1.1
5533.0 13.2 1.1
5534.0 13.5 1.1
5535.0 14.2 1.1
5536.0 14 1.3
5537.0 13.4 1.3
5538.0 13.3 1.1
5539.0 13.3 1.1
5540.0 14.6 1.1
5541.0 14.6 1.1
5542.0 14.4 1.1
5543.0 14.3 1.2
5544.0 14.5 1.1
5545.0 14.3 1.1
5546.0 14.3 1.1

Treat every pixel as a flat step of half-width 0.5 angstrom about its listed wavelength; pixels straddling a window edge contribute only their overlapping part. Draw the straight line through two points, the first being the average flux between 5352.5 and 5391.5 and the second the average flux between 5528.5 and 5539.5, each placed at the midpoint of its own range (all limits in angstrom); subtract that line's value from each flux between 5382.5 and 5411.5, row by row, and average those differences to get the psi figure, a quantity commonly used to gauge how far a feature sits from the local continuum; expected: -0.5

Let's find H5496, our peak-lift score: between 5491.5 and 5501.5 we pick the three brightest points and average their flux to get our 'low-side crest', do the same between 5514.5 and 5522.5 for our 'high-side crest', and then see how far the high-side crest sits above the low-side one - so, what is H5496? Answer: -0.7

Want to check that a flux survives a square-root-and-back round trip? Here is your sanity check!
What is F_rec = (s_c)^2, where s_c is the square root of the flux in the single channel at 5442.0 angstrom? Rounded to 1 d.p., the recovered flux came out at 13.7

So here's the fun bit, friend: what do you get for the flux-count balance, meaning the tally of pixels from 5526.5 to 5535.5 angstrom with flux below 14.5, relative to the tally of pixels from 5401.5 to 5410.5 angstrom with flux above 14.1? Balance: 1.5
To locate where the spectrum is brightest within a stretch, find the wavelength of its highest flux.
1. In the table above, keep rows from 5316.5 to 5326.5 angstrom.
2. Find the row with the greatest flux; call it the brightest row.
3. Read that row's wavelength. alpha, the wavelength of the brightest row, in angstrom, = 5321.0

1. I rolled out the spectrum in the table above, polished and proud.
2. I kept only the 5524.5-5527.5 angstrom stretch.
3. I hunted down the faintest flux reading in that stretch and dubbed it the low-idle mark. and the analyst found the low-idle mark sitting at 13.4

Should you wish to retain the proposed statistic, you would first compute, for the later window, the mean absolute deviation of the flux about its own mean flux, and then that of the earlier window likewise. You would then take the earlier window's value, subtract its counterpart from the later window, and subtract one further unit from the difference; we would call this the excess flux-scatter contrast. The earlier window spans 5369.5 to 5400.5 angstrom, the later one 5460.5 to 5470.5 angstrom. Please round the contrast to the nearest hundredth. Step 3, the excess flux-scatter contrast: -0.99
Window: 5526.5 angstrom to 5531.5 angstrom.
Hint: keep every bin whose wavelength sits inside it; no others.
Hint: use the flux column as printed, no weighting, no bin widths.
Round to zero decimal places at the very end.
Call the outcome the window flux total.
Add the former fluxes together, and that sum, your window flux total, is 72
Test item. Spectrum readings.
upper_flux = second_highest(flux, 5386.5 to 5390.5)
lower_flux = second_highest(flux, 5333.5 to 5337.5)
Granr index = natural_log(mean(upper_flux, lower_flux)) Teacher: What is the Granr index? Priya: 2.67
